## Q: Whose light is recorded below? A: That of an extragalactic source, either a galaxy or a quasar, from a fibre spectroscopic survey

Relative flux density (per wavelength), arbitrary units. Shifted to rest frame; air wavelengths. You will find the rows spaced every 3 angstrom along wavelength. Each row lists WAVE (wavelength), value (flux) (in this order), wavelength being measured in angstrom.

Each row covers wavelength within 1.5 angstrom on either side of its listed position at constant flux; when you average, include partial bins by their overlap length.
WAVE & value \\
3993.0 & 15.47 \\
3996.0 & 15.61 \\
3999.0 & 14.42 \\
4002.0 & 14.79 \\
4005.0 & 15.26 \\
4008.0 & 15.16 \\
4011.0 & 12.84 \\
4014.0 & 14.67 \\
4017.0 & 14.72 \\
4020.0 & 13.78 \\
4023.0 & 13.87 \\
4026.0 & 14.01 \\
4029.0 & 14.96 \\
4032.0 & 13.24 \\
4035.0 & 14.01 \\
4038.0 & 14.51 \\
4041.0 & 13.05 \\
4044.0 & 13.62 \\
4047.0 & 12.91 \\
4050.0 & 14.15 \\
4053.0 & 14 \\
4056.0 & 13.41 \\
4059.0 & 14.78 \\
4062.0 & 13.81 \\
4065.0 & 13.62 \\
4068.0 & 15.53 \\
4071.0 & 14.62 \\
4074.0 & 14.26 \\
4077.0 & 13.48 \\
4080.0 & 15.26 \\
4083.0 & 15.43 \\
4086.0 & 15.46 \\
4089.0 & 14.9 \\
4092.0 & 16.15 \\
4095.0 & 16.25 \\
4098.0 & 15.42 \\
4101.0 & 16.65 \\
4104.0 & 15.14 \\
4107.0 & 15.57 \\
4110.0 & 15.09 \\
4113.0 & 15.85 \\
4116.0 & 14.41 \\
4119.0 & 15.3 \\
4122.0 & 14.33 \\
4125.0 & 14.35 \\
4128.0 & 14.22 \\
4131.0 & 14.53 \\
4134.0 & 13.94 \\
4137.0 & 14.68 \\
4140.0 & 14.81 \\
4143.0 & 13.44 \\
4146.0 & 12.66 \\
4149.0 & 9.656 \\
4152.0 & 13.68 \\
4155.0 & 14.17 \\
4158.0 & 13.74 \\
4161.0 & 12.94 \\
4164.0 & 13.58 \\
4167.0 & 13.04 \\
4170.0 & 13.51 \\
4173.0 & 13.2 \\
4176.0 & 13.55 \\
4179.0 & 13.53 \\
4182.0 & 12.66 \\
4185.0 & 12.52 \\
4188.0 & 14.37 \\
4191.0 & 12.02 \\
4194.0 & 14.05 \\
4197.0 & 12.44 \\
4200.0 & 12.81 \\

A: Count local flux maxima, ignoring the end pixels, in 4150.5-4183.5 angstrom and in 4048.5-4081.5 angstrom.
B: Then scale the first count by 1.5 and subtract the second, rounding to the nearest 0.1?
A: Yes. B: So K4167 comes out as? 4.0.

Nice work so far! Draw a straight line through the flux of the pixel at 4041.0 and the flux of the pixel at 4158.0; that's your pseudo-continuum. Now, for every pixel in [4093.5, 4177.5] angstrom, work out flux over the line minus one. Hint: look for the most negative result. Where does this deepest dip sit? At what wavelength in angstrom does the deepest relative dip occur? 4149.0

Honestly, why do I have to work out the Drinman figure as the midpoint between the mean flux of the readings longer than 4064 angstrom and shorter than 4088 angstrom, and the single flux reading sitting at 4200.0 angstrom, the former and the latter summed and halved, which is 13.8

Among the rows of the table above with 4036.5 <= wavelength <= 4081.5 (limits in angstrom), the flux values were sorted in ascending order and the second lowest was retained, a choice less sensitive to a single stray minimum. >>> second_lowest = 13.05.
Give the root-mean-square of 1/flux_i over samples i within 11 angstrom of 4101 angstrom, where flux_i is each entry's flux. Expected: 0.064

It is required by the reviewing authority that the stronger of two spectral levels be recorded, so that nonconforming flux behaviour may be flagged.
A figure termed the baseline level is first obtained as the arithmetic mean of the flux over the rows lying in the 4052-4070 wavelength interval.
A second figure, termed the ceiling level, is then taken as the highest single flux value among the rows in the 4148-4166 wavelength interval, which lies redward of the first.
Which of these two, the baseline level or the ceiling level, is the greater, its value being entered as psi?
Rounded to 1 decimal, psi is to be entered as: 14.2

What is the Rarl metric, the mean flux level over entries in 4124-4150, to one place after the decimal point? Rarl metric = 13.6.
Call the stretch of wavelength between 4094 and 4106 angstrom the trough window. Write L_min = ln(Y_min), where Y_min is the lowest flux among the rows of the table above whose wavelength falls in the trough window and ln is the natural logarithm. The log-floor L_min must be 2.72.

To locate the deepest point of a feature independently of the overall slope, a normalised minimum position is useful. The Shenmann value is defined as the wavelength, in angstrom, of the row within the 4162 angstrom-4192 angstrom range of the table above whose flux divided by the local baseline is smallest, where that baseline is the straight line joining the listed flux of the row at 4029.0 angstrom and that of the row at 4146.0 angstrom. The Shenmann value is 4191.0 angstrom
